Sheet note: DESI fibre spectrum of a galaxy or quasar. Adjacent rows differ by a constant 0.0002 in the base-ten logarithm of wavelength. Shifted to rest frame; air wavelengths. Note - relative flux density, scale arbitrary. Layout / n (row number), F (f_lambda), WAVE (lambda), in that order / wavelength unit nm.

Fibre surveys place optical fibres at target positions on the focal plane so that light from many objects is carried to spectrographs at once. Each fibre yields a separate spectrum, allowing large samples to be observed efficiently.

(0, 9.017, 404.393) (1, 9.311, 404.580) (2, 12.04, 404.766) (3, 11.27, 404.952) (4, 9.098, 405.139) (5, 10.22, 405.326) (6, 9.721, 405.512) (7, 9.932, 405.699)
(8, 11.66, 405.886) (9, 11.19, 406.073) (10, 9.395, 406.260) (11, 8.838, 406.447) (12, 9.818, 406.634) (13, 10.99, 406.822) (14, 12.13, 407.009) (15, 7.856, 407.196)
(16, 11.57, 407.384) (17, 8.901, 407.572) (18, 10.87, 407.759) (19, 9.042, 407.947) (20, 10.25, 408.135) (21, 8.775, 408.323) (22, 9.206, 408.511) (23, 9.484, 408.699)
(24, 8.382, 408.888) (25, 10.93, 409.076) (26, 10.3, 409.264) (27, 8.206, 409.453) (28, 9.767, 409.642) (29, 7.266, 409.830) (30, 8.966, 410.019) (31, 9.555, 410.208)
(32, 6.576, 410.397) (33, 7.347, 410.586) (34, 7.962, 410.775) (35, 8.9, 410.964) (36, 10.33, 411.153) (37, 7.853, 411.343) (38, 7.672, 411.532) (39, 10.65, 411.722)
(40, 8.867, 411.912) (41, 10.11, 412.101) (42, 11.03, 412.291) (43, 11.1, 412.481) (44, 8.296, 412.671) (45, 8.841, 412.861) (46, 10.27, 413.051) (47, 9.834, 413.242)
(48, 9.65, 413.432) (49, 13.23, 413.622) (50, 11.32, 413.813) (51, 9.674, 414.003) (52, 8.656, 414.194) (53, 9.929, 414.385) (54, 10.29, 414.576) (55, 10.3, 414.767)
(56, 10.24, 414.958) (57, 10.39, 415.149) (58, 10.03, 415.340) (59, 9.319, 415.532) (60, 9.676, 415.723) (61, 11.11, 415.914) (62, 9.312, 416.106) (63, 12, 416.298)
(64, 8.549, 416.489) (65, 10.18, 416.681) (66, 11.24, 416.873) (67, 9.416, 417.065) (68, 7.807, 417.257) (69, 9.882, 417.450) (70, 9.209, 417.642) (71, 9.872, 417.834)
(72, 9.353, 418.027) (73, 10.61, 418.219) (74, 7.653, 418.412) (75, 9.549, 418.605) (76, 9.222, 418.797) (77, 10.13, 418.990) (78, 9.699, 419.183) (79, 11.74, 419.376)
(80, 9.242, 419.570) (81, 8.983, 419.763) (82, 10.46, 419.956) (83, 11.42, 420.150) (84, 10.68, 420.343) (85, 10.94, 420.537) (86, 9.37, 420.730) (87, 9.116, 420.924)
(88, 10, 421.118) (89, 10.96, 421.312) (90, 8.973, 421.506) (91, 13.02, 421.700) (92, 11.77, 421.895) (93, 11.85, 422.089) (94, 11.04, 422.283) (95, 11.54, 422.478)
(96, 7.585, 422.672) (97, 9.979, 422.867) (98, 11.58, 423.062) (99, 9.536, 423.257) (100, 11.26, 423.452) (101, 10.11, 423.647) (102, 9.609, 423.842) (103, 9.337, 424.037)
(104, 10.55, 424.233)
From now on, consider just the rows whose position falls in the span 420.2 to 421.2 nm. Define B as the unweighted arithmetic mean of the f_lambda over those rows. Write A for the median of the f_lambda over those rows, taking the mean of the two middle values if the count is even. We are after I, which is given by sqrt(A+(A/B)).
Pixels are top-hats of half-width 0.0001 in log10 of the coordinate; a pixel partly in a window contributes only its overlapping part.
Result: 3.32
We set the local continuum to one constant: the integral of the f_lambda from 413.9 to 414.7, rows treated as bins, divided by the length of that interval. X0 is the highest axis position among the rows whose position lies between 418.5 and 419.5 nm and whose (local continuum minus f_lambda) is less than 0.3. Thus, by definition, 419.376 nm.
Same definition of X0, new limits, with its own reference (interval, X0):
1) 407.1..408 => 407.759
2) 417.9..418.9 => 418.605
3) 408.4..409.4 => 409.264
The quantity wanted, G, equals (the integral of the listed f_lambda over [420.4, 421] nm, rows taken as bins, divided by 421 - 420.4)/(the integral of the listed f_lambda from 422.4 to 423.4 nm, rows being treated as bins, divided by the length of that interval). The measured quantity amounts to 0.98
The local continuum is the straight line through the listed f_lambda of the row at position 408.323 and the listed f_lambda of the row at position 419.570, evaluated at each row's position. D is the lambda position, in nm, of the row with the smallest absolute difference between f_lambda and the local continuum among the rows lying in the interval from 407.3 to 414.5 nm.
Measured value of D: 408.323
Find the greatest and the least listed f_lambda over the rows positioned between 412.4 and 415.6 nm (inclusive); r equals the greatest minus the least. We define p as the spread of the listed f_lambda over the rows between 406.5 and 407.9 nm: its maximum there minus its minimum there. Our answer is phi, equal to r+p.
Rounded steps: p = 4.27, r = 4.9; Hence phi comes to 9.2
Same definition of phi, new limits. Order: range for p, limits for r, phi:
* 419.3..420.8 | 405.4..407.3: 7.0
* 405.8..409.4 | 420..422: 8.3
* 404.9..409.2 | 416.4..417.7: 7.7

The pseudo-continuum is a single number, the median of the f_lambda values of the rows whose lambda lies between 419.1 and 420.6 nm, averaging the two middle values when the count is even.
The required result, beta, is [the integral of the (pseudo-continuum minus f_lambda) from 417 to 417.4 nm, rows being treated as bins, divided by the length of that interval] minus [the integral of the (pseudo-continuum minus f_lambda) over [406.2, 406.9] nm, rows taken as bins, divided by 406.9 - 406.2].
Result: 1.1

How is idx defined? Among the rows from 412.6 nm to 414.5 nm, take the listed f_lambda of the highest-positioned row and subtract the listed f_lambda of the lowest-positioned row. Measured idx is 1.6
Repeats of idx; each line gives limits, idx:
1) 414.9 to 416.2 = -0.9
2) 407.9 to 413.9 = 2.3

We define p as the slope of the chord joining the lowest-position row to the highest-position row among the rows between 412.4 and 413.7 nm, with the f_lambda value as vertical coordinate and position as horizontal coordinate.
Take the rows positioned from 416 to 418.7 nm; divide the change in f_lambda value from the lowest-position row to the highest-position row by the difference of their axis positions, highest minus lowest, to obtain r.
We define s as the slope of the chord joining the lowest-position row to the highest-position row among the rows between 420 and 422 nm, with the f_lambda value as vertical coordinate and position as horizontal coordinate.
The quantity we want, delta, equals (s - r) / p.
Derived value 0.1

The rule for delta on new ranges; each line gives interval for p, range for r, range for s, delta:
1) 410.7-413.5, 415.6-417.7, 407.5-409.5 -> -0.2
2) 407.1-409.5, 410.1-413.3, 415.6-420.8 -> -1.0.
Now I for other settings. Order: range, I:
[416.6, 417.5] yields 3.30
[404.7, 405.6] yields 3.35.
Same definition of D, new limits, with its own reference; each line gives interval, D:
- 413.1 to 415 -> 414.194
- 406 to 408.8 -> 408.323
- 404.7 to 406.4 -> 405.139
